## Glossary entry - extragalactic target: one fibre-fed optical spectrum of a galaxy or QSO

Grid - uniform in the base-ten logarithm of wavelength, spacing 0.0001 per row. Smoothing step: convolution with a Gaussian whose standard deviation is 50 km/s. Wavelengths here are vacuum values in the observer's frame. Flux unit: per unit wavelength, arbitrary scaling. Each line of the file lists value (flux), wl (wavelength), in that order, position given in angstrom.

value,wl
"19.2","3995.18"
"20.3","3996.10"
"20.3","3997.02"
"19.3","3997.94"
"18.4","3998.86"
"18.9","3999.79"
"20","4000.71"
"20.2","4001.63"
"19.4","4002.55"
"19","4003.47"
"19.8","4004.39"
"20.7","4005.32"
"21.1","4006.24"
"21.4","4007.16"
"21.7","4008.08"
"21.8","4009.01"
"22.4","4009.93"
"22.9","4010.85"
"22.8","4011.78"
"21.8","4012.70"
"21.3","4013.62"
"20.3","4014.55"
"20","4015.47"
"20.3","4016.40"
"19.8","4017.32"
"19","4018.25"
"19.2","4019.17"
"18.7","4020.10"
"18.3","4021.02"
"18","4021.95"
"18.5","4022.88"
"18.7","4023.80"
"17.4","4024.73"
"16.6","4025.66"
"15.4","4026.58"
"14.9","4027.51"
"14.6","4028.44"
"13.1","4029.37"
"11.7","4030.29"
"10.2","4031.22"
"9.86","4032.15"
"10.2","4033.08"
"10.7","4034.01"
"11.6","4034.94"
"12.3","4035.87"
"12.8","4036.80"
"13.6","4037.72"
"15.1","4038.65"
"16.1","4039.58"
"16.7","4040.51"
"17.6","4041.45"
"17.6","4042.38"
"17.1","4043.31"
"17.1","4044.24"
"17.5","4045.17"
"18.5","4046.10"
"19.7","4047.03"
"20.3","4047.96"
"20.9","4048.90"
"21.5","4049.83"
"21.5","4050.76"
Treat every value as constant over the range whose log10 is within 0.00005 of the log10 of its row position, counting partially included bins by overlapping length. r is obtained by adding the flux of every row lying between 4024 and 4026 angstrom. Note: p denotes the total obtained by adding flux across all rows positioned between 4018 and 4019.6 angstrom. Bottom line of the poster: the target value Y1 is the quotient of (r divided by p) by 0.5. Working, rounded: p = 38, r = 34.0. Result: 1.8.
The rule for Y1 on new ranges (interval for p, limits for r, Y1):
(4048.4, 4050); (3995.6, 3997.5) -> 1.9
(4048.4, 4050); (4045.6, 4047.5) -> 1.8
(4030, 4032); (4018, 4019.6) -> 3.5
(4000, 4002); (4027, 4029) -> 1.5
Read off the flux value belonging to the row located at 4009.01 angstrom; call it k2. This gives 21.8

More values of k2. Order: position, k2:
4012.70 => 21.8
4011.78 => 22.8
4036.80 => 12.8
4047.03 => 19.7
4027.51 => 14.9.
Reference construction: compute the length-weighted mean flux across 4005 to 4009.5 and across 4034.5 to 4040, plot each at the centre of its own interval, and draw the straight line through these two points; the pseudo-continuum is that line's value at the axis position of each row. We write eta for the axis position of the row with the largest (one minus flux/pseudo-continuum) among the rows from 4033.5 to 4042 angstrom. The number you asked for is 4034.01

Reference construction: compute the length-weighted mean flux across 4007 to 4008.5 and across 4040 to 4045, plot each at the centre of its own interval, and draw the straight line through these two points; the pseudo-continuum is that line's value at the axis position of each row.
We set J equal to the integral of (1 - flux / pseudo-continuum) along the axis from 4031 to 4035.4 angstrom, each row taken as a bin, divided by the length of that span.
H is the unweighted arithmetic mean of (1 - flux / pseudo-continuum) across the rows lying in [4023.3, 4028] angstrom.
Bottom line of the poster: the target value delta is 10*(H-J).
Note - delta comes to -2.8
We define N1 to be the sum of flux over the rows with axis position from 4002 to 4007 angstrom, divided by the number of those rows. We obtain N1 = 20.0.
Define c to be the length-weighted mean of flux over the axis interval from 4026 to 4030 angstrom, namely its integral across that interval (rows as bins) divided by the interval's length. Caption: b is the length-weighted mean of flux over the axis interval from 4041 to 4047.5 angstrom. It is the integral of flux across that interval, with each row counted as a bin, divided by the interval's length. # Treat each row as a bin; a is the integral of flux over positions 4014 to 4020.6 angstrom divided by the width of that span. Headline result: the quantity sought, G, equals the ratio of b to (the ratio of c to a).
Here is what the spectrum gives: 24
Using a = 19.6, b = 18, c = 14.5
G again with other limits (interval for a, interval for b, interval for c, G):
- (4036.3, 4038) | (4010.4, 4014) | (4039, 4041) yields 18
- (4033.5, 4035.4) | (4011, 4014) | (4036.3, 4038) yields 19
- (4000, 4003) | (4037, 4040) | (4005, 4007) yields 14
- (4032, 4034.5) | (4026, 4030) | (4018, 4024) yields 8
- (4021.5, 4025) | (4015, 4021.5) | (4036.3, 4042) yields 23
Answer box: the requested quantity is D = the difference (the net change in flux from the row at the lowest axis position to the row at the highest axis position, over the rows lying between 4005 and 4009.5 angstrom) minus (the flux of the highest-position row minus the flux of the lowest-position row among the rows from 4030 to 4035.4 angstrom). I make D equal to 1.2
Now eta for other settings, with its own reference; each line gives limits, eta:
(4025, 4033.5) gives 4032.15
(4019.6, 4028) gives 4027.51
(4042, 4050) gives 4043.31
